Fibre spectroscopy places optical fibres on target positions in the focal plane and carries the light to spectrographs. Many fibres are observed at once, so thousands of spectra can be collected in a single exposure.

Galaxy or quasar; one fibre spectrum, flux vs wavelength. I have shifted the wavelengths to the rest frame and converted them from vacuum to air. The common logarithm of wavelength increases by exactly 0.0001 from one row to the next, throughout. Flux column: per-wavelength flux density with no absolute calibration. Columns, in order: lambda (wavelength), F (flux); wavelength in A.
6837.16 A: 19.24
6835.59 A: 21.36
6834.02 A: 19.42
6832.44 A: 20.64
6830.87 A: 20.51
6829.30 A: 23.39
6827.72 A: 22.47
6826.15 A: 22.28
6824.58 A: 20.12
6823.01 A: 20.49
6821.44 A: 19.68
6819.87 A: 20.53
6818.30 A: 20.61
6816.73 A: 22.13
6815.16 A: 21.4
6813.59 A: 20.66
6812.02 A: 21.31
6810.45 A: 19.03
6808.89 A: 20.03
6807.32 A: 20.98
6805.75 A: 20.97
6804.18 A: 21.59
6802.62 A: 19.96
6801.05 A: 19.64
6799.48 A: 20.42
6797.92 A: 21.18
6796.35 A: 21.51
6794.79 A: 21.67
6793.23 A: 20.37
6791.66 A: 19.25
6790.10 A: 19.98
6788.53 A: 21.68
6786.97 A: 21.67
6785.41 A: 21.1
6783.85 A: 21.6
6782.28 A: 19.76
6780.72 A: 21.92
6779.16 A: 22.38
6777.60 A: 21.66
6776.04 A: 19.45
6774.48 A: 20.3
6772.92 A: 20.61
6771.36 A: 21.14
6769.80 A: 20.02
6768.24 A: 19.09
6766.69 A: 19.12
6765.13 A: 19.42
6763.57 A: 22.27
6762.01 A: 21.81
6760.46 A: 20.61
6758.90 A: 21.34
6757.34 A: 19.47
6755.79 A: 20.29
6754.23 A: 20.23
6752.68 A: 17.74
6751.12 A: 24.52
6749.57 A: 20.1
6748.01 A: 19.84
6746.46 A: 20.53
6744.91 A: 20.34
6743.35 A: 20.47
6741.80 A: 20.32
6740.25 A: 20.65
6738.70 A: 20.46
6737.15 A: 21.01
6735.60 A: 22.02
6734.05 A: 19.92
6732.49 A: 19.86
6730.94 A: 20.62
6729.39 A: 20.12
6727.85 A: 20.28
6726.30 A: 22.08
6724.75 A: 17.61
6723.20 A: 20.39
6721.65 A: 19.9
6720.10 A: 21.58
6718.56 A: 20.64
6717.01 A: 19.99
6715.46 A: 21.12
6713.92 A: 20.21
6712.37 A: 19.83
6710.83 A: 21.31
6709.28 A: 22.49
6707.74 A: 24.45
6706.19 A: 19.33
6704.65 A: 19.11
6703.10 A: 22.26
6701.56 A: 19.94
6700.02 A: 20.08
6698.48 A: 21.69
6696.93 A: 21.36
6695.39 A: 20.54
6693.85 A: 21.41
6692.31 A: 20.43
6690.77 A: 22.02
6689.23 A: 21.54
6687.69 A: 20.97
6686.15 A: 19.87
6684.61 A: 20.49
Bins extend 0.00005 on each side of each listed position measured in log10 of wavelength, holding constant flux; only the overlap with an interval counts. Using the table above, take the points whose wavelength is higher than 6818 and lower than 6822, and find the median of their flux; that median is 20.5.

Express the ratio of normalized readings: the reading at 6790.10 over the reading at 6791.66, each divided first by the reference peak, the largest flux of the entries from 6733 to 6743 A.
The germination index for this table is 1.038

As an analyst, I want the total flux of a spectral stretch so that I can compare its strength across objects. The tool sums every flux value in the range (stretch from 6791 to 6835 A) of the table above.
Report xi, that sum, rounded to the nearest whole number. 582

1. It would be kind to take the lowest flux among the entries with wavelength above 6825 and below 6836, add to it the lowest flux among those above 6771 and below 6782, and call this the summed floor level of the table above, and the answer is 38.87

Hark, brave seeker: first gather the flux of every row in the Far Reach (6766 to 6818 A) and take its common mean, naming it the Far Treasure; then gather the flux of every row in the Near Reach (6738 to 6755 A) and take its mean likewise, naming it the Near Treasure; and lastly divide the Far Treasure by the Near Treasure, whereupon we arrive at 1.01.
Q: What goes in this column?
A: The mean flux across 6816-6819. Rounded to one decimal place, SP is 21.4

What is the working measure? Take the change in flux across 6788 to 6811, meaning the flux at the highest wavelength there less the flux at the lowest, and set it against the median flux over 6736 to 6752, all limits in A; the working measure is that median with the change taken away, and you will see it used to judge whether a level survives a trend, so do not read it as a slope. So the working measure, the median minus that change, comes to 23.1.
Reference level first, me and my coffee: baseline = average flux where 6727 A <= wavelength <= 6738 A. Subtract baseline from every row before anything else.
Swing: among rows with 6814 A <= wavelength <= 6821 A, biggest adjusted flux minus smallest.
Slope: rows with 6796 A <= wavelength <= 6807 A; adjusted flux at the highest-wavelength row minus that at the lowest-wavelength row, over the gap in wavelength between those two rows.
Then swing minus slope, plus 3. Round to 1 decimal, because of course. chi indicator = 4.7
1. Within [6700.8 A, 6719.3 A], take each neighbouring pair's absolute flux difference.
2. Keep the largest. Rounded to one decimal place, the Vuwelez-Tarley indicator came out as 5.1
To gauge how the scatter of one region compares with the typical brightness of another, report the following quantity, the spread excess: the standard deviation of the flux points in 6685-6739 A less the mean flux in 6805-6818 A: -19.6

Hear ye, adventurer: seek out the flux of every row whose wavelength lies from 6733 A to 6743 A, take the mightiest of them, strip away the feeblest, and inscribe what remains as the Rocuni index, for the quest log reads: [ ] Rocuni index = 2.10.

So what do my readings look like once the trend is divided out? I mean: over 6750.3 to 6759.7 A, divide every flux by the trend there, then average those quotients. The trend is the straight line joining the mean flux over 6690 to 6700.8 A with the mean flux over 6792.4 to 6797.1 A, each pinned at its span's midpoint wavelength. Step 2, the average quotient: 0.97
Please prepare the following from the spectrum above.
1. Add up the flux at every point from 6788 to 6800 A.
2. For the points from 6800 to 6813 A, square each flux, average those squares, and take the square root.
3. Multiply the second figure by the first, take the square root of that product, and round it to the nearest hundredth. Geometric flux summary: 58.28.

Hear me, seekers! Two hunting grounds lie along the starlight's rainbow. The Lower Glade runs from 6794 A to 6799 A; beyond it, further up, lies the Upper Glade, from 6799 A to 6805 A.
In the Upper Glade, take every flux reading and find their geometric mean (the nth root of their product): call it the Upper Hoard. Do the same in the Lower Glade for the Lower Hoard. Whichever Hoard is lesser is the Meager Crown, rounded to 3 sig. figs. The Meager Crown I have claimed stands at 20.4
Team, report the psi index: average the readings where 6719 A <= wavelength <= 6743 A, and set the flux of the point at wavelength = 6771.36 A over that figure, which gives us 1.03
